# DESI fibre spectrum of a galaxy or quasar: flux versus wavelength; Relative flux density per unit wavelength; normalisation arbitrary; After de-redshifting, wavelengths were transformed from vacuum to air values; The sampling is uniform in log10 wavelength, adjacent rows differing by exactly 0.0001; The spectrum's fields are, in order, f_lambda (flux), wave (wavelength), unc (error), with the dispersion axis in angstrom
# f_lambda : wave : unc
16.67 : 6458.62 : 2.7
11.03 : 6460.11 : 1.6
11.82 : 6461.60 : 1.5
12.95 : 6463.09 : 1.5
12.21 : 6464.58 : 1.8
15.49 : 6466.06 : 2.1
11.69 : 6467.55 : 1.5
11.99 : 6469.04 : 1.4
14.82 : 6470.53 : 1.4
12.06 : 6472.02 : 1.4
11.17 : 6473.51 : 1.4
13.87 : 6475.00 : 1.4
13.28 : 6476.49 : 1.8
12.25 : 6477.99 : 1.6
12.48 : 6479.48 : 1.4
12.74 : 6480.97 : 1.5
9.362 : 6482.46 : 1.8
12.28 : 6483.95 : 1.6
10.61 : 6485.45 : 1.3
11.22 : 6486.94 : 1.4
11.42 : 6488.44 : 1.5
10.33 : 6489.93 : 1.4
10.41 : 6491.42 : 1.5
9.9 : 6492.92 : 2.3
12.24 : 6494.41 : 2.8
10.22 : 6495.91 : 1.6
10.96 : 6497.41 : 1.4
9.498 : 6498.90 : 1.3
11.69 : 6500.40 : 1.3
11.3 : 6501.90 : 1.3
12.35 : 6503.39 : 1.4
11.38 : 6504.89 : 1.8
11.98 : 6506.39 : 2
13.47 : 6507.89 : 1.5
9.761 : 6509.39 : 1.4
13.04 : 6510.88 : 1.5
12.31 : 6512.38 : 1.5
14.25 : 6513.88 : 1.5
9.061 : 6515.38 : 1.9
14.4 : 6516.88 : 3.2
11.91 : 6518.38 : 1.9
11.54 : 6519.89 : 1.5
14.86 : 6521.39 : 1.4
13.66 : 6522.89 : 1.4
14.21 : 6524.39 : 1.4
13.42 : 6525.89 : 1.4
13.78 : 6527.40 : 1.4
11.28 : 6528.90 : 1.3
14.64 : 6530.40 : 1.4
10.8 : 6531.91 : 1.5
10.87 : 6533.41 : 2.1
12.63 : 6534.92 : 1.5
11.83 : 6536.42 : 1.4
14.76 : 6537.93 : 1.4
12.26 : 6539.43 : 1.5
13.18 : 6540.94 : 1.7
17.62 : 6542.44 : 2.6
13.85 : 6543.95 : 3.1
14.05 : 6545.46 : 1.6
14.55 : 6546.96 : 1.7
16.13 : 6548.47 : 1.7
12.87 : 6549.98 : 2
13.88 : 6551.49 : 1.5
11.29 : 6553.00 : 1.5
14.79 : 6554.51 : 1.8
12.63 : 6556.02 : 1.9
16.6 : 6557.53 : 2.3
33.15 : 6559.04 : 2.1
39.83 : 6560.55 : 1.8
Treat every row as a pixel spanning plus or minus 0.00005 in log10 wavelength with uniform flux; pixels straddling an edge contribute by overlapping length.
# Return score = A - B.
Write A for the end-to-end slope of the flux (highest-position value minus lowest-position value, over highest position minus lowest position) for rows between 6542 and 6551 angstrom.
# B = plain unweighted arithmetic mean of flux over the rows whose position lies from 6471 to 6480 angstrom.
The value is -13.1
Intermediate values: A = -0.63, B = 12.5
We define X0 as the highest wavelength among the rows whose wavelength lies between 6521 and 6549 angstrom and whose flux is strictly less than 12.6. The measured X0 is 6539.43 angstrom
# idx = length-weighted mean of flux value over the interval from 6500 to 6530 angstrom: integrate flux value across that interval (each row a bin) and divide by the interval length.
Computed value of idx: 12.5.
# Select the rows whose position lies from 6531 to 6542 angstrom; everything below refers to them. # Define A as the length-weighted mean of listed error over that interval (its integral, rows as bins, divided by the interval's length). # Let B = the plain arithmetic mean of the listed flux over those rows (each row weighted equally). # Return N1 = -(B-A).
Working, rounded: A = 1.61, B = 12.3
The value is -10.7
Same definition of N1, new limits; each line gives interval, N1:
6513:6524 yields -11.0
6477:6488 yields -10.0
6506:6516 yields -10.4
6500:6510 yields -10.2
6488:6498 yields -9.0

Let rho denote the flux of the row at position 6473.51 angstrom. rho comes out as 11.17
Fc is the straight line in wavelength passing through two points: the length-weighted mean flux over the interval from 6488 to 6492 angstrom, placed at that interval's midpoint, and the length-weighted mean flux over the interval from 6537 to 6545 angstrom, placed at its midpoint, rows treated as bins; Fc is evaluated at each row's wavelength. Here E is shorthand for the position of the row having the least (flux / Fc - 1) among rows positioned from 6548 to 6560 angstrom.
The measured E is 6553.00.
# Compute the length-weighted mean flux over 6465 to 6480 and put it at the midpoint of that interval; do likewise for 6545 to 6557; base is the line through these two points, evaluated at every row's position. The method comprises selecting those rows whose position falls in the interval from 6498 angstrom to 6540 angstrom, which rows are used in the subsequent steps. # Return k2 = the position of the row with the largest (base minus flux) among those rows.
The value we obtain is 6515.38 angstrom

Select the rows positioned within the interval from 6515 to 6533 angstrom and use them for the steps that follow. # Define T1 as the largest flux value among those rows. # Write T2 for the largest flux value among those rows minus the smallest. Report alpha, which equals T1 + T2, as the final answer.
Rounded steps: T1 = 14.86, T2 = 5.80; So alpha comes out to 21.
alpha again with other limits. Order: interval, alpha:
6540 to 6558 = 24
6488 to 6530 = 21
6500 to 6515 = 19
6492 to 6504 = 15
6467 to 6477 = 18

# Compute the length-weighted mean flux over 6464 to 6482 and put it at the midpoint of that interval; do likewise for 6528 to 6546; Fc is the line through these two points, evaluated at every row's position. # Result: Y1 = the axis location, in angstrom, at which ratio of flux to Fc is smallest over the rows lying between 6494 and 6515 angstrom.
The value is 6498.90 angstrom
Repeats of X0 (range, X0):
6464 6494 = 6492.92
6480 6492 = 6491.42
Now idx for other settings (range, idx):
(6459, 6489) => 12.3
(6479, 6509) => 11.3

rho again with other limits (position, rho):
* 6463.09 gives 12.95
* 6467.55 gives 11.69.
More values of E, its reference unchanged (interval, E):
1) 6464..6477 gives 6473.51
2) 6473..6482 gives 6473.51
